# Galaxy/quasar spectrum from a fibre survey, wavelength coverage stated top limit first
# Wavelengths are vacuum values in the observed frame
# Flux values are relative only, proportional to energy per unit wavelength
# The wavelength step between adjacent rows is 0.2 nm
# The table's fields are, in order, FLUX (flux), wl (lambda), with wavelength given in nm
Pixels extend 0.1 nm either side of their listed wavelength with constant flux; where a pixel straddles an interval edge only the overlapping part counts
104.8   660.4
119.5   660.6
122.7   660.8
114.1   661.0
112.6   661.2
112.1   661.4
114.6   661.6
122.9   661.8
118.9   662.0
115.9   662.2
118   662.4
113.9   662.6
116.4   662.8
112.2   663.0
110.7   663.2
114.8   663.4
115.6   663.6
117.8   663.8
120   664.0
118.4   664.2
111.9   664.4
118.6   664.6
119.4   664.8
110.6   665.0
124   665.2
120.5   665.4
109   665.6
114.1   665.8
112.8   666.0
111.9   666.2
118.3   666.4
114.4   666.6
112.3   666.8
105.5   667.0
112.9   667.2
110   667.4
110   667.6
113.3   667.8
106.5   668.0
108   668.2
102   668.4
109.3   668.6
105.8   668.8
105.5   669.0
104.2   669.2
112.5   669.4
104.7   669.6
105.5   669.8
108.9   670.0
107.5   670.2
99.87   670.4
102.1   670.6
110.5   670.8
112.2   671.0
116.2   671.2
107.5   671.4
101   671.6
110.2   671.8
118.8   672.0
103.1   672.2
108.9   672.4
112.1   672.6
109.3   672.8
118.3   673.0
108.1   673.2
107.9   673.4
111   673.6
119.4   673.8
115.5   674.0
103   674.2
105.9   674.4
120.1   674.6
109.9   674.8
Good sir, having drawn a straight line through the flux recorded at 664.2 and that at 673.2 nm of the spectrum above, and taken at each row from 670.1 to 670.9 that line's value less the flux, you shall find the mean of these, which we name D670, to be 6.2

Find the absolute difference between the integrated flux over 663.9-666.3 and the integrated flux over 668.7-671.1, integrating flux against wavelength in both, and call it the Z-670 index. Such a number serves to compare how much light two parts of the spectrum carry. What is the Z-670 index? 22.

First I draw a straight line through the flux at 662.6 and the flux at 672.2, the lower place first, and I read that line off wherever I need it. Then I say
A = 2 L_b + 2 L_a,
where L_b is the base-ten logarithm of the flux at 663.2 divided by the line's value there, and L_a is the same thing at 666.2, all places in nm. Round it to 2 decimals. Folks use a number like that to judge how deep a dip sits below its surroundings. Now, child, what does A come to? 0.00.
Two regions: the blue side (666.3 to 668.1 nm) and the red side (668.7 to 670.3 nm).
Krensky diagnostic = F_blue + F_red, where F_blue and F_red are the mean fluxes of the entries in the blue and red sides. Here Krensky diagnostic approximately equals 218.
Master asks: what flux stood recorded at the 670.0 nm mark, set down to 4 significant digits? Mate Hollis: 108.9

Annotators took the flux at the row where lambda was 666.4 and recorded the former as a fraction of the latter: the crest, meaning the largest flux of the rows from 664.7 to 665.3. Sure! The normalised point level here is 0.954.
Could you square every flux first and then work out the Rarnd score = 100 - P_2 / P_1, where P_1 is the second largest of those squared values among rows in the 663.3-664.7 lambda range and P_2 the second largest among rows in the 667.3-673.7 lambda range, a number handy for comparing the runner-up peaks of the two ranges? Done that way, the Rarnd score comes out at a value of 99.0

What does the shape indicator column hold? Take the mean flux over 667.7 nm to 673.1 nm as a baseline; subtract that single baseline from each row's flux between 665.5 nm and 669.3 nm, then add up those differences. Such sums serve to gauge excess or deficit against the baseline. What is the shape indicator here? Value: 28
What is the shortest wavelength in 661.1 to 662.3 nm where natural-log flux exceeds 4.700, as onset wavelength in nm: 661.2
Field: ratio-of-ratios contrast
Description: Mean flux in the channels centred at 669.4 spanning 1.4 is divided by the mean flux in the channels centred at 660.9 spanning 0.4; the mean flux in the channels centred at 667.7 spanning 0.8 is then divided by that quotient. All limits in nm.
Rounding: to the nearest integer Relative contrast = 122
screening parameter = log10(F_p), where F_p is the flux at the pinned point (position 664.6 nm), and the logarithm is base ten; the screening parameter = 2.07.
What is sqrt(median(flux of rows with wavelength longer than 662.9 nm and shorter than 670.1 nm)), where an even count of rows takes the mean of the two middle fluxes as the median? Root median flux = 10.59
